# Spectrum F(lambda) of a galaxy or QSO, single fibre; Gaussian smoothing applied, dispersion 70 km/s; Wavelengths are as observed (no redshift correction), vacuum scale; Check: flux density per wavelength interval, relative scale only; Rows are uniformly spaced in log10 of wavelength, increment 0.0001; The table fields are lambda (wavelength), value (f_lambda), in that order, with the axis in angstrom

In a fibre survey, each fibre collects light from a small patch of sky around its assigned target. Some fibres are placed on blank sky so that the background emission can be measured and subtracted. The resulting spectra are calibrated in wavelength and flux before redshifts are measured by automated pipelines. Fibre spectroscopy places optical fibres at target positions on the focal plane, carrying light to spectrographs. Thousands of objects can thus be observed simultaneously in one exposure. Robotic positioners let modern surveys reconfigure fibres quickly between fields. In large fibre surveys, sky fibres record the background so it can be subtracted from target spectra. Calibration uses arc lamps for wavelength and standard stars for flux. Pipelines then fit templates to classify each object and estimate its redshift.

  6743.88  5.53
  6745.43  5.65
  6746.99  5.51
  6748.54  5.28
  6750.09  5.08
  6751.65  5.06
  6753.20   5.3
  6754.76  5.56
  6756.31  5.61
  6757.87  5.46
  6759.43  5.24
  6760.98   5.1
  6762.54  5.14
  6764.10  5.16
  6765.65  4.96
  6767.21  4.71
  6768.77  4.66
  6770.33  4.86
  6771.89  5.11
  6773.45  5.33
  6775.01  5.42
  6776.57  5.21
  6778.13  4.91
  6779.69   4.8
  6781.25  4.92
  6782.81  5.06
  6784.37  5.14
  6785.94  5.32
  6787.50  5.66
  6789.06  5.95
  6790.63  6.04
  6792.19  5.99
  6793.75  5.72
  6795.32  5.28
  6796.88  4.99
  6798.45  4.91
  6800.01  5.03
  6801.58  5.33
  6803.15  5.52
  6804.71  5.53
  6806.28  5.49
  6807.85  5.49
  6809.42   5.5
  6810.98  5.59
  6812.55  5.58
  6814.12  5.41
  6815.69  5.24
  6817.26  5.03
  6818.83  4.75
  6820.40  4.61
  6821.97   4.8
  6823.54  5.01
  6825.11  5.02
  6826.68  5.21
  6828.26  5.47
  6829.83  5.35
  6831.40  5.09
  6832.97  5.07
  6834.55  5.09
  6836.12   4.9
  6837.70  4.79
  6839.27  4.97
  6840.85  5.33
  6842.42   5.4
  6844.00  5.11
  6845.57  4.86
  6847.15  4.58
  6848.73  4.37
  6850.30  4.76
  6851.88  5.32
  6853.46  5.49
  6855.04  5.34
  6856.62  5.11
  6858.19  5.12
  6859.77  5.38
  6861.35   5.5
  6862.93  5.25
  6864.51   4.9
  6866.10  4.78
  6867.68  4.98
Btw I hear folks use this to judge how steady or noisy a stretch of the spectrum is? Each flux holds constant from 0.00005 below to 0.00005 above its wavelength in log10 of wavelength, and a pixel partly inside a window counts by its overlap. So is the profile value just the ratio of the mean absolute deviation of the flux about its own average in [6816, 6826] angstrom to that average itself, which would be 0.031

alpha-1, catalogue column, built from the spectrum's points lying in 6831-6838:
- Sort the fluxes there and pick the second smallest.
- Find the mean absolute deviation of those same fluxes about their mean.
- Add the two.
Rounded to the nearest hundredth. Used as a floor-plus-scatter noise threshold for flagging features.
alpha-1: 5.01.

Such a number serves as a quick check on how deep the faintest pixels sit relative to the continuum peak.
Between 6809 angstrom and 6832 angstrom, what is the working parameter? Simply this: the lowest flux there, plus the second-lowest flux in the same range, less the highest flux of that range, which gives 3.8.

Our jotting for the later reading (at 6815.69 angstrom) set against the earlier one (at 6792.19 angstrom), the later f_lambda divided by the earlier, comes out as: 0.87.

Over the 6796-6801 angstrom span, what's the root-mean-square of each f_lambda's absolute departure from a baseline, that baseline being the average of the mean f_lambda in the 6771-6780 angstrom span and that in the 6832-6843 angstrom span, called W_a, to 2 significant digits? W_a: 0.14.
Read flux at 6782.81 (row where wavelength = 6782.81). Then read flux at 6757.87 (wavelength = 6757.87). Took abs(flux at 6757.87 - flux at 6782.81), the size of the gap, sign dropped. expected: 0.40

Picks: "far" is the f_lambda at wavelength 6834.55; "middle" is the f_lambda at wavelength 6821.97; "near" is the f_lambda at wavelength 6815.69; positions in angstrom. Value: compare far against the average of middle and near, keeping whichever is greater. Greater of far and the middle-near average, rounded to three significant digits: 5.09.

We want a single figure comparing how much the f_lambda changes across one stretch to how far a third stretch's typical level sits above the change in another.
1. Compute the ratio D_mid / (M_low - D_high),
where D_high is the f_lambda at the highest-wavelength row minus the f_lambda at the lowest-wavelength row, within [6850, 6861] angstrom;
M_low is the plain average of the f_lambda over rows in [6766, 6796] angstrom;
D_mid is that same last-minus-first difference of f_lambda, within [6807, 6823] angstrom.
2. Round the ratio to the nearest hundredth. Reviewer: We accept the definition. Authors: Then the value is -0.15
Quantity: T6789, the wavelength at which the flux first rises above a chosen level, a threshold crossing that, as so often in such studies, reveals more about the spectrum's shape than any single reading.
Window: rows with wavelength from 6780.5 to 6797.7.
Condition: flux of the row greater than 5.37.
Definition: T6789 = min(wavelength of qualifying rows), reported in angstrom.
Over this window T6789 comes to 6787.50 angstrom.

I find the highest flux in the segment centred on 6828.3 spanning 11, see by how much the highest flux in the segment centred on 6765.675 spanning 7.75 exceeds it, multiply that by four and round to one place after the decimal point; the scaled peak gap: -1.2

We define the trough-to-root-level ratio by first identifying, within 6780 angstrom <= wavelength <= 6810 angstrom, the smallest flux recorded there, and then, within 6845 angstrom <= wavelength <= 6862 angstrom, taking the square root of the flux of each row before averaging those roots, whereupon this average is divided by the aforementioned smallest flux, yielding 0.459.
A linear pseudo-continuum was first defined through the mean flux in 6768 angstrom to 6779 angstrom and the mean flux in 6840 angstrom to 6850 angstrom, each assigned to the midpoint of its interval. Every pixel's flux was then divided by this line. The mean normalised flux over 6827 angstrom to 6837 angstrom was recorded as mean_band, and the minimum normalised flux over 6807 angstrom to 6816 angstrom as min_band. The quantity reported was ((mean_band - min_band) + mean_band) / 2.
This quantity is 0.515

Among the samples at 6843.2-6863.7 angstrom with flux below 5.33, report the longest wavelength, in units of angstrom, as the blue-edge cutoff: 6862.93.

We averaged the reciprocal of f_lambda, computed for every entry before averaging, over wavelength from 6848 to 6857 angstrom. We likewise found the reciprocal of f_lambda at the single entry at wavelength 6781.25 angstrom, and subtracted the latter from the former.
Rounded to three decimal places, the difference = -0.005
